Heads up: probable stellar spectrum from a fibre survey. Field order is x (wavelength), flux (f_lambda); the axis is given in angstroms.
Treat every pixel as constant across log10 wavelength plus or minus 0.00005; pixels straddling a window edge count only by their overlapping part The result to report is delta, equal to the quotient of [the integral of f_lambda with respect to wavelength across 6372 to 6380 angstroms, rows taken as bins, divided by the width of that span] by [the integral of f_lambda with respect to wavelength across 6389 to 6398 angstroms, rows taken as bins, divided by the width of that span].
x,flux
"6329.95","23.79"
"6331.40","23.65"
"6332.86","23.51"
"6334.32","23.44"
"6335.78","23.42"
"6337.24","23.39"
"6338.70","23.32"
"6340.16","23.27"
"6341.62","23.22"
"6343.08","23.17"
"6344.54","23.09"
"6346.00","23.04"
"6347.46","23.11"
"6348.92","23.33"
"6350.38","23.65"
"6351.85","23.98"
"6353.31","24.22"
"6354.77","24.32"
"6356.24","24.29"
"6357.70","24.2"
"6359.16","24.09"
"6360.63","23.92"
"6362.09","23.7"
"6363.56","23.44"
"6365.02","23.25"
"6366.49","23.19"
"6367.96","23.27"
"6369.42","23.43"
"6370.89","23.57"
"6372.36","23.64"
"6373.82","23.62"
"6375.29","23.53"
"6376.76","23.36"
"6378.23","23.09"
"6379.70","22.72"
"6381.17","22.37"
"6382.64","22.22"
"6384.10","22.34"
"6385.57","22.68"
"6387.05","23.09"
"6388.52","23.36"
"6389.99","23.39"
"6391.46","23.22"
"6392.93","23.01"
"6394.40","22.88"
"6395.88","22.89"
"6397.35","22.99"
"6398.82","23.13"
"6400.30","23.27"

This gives 1.01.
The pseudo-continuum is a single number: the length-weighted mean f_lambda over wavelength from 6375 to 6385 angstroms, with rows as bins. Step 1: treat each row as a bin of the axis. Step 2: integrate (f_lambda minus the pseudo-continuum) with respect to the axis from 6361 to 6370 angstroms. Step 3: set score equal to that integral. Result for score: 5.6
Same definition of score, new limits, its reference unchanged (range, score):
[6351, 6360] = 12.5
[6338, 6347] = 3.6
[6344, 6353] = 5.7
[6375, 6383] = 0.8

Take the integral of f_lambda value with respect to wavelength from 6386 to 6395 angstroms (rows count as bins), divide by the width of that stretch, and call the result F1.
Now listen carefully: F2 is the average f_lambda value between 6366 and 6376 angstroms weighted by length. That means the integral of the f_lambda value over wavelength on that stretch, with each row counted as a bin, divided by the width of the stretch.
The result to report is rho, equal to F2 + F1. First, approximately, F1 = 23.1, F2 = 23.5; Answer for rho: 46.6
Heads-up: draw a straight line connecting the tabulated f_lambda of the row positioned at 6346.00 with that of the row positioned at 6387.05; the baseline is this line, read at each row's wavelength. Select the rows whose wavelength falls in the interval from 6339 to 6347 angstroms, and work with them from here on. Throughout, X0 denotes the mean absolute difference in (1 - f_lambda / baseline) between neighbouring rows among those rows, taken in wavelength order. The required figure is 0.003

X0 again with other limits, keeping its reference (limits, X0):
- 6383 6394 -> 0.010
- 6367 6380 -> 0.007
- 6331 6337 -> 0.003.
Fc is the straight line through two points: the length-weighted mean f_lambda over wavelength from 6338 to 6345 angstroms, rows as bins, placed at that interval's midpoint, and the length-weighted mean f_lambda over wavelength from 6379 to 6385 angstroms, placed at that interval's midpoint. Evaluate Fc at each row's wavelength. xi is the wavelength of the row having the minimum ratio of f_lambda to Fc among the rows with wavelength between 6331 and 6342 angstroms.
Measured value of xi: 6341.62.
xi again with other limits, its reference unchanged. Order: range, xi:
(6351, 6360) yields 6351.85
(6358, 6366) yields 6365.02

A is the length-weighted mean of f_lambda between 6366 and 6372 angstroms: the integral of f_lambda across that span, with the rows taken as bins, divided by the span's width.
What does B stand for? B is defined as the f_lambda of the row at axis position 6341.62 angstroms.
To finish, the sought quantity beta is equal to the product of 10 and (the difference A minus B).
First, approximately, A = 23.4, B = 23.22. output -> 2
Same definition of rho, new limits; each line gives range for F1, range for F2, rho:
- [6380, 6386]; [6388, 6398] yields 45.5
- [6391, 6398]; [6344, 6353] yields 46.4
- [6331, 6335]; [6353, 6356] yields 47.8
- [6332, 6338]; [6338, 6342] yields 46.7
